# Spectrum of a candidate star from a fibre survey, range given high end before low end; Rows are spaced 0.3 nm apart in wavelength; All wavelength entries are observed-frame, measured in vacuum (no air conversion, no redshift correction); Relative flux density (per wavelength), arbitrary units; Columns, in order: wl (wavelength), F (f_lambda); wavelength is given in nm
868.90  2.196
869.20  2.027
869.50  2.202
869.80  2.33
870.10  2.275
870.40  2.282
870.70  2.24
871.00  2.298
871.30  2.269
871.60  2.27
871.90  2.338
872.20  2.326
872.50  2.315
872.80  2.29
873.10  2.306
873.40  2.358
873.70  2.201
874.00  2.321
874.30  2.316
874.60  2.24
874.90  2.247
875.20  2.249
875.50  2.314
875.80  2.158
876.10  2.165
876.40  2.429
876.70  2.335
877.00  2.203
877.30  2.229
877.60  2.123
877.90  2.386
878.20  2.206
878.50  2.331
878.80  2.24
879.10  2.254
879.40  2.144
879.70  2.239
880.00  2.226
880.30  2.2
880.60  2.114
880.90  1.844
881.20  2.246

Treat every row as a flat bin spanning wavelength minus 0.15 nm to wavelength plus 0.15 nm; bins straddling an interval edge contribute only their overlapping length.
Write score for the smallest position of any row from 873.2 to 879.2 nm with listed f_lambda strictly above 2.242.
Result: 873.40 nm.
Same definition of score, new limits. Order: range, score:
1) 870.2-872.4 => 870.40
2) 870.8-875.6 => 871.00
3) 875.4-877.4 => 875.50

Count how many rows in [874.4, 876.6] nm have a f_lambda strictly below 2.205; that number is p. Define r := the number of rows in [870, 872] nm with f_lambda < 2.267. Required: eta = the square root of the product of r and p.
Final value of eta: 1.4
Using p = 2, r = 1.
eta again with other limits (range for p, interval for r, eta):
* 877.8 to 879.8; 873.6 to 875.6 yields 2.0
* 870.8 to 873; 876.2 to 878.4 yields 0.0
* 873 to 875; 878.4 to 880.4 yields 2.4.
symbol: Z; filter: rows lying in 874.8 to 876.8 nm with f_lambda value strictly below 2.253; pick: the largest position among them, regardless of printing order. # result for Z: 876.10 nm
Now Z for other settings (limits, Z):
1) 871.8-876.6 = 876.10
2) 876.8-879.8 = 879.70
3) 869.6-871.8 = 870.70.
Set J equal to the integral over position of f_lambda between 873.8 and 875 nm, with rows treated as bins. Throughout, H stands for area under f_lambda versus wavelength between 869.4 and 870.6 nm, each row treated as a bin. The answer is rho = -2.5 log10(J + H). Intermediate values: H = 2.73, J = 2.73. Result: -1.84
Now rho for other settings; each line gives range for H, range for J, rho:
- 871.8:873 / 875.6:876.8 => -1.85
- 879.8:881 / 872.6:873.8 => -1.81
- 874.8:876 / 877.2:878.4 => -1.83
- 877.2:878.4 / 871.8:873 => -1.84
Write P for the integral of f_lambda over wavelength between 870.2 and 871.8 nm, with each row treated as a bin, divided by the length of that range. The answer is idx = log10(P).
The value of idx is 0.357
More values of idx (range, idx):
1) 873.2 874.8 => 0.359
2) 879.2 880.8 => 0.338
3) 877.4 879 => 0.353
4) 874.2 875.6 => 0.356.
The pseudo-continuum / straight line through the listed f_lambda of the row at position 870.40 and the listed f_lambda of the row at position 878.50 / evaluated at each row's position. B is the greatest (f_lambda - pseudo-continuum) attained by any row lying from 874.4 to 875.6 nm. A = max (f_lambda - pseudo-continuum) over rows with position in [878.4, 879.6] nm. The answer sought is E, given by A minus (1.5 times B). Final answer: 0.00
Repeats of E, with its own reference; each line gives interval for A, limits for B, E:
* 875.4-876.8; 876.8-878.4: 0.02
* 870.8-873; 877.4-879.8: -0.04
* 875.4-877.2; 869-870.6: 0.03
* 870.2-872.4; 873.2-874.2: -0.04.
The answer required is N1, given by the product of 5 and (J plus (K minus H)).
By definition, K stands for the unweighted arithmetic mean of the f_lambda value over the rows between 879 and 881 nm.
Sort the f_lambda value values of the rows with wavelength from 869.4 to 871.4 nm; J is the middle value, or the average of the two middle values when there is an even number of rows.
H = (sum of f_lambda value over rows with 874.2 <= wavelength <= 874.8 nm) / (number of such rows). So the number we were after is 10.7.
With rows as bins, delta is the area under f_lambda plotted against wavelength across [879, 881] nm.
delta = 4.3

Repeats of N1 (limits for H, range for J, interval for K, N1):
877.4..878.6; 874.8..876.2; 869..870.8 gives 11.1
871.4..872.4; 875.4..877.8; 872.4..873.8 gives 11.0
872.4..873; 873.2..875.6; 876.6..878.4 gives 11.1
